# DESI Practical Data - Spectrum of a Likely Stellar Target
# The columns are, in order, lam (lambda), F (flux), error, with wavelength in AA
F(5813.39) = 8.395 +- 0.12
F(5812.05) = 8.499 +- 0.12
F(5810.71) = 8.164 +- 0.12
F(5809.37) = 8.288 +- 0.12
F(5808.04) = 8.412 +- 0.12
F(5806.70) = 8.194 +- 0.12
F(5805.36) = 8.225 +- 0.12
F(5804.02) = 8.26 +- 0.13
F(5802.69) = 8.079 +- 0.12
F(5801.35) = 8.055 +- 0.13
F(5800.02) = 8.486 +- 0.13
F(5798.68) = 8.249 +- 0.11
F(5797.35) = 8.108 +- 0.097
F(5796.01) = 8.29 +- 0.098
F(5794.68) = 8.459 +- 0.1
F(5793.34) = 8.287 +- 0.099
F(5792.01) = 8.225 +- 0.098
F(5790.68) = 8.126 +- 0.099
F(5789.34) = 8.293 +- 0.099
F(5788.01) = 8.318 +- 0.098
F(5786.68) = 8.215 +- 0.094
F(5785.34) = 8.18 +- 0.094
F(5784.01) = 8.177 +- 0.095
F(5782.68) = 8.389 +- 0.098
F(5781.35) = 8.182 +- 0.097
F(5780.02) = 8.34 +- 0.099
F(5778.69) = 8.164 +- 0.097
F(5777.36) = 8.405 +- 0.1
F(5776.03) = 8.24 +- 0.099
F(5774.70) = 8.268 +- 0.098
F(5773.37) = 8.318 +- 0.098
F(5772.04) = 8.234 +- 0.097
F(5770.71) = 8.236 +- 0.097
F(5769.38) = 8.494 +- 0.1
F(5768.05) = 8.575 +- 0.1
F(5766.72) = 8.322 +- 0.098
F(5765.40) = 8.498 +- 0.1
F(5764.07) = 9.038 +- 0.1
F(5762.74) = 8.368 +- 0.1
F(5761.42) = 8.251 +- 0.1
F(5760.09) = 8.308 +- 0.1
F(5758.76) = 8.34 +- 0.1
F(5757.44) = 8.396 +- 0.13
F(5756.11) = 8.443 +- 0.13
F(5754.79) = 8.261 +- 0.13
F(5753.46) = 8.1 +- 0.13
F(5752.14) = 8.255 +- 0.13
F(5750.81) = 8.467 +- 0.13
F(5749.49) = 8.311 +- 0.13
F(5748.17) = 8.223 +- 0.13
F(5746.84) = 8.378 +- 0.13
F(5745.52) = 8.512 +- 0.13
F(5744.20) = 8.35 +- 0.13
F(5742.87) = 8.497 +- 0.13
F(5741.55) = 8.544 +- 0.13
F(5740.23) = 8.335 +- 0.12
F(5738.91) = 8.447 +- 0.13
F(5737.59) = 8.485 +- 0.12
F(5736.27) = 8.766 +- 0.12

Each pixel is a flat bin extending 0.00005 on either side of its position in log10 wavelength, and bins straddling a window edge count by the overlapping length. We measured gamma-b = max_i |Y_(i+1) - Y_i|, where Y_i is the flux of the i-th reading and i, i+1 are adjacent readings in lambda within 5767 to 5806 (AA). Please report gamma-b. 0.43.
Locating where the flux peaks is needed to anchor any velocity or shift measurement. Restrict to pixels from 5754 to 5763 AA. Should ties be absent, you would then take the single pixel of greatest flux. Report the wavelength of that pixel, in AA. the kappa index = 5756.11 AA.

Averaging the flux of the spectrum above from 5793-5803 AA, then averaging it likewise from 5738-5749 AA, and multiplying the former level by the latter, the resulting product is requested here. 69.4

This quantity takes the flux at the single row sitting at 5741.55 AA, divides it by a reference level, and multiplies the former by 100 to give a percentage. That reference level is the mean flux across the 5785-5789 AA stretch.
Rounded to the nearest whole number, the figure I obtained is 104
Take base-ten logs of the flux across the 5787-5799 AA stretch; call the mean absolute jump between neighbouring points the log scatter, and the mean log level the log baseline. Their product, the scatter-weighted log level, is 0.0061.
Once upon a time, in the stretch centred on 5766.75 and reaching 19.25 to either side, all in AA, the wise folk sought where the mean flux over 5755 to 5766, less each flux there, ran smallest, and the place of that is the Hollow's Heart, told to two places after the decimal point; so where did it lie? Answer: 5764.07 AA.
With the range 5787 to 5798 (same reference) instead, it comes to 5794.68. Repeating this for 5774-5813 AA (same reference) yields 5812.05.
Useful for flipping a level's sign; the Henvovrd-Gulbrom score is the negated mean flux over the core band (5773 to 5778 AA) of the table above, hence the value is -8.31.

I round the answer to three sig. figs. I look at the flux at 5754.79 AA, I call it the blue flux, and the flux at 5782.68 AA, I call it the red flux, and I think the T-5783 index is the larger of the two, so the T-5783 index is 8.39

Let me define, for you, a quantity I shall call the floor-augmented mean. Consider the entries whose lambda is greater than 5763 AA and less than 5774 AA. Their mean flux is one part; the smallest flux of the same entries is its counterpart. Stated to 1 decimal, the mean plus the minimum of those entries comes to 16.7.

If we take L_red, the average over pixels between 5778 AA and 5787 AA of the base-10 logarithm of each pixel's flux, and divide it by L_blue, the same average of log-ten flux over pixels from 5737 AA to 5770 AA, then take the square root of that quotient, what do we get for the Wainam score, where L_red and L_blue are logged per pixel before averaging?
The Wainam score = 0.995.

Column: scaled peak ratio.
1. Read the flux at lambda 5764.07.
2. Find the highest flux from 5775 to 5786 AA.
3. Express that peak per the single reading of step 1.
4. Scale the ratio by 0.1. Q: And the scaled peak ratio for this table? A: 0.093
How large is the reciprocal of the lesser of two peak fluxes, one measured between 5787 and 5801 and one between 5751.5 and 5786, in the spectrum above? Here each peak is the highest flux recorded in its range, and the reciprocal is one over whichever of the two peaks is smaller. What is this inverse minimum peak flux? 0.118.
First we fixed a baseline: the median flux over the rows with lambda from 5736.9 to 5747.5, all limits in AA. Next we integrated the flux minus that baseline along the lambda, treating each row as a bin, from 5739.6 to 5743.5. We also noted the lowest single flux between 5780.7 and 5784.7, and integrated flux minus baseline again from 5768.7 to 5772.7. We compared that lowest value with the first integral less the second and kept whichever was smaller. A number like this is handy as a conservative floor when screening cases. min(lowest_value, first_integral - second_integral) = 0.55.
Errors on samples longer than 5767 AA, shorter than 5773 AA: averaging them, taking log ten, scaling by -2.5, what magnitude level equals 2.52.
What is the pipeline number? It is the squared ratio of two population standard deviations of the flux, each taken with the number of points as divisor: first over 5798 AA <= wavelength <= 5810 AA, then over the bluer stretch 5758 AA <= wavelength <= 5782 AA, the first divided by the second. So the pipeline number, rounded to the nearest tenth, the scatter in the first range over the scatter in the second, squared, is 0.4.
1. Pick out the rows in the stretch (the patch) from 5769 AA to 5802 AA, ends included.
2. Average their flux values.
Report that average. 8.27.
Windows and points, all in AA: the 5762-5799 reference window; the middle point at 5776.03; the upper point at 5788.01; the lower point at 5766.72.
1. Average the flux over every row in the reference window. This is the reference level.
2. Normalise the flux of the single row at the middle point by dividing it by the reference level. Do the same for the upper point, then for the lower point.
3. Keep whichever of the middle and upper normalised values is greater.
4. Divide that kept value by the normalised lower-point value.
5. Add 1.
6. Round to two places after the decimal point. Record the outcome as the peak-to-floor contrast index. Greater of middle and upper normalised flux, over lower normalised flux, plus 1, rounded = 2.00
